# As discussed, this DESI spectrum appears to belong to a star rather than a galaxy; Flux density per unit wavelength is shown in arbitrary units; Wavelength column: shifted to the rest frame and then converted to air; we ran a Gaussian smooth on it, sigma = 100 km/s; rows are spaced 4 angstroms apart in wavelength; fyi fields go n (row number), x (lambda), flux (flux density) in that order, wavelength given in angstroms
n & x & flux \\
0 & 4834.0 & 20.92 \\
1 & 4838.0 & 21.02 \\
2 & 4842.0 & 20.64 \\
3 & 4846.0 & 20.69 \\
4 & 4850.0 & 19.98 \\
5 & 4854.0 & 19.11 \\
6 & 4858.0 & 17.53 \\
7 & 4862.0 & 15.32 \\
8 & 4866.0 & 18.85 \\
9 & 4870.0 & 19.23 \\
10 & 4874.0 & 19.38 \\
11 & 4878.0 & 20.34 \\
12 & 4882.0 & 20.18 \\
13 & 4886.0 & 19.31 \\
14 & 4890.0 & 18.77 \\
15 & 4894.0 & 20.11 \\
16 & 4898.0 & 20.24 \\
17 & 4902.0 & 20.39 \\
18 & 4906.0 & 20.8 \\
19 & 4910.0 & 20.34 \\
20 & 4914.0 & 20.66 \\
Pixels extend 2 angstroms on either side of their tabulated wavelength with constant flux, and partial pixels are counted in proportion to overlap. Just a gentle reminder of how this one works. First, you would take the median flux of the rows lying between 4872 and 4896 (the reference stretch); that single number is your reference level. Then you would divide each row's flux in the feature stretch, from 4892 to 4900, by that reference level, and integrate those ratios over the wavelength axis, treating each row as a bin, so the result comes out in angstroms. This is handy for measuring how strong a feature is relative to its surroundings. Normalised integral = 8.17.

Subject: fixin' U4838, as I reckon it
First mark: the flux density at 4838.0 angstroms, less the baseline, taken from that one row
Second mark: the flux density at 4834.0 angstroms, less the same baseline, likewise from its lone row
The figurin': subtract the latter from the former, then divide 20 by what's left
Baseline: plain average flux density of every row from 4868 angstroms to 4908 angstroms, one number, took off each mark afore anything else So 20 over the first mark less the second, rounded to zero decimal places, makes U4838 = 200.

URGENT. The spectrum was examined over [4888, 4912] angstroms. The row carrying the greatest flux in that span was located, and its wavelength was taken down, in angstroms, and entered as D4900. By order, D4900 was 4906.0 angstroms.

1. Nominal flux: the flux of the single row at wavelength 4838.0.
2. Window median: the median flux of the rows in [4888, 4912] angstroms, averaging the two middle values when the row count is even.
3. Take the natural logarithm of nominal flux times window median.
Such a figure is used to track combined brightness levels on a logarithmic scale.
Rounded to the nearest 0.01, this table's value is 6.06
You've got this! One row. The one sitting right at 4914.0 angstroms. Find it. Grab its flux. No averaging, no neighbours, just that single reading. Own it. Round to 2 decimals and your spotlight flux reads 20.66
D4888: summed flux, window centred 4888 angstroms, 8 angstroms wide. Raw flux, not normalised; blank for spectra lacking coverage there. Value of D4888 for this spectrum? 38.1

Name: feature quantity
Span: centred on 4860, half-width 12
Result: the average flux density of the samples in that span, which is 18.3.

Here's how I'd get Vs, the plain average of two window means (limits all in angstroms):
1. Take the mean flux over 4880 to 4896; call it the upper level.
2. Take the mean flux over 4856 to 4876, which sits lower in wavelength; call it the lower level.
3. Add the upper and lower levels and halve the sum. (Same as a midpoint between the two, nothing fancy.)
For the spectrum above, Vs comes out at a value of 18.8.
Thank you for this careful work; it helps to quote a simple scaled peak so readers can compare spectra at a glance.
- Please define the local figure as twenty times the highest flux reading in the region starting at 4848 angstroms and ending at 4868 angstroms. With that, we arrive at 400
